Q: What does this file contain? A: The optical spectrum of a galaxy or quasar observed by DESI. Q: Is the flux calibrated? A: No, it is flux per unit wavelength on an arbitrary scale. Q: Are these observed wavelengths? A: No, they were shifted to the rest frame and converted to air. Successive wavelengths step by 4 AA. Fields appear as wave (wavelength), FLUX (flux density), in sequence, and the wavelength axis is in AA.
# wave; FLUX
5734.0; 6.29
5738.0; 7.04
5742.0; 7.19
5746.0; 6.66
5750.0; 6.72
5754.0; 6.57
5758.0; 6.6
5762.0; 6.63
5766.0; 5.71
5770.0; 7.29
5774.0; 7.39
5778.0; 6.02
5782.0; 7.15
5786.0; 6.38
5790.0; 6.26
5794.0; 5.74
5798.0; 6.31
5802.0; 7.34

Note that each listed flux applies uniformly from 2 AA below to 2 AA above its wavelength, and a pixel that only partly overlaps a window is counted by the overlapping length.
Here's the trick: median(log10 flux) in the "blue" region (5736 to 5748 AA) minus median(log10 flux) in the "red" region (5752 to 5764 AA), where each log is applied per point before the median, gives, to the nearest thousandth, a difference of 0.028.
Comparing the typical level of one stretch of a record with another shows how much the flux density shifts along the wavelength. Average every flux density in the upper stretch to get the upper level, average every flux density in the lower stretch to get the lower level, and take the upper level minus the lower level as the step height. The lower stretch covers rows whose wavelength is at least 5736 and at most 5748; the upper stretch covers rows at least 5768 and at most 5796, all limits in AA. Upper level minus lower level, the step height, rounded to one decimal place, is -0.4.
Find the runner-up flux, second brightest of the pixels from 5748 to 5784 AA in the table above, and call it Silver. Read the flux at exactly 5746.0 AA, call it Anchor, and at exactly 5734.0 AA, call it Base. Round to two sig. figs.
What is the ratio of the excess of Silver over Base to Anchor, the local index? 0.15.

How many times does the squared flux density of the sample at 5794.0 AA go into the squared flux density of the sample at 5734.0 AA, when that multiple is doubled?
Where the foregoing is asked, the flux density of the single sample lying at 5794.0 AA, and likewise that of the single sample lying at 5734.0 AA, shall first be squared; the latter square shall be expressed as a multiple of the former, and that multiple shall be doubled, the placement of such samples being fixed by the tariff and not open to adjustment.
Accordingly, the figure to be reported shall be 2.40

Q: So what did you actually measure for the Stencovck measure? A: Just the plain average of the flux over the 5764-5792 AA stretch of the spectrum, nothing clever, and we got 6.60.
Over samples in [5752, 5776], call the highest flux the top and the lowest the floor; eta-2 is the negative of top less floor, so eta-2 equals -1.7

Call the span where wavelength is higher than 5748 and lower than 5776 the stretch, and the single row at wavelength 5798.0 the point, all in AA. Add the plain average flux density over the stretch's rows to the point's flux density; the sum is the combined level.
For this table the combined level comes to 13.01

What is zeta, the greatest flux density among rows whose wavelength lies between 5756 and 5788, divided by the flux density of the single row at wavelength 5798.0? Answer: 1.17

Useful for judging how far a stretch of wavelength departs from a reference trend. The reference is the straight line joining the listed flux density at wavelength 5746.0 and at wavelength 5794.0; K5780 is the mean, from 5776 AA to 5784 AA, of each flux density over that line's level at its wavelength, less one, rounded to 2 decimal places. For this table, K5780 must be 0.10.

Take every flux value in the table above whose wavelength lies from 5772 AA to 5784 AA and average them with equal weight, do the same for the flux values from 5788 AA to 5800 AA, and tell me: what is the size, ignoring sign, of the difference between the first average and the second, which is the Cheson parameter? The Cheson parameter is 0.75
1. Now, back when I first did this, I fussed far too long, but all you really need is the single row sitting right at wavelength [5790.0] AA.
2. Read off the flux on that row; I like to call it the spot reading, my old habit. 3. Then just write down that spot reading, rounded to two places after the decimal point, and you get 6.26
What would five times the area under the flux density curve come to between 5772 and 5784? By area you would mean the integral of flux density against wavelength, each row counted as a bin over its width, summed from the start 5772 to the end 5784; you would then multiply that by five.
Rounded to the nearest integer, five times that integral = 411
